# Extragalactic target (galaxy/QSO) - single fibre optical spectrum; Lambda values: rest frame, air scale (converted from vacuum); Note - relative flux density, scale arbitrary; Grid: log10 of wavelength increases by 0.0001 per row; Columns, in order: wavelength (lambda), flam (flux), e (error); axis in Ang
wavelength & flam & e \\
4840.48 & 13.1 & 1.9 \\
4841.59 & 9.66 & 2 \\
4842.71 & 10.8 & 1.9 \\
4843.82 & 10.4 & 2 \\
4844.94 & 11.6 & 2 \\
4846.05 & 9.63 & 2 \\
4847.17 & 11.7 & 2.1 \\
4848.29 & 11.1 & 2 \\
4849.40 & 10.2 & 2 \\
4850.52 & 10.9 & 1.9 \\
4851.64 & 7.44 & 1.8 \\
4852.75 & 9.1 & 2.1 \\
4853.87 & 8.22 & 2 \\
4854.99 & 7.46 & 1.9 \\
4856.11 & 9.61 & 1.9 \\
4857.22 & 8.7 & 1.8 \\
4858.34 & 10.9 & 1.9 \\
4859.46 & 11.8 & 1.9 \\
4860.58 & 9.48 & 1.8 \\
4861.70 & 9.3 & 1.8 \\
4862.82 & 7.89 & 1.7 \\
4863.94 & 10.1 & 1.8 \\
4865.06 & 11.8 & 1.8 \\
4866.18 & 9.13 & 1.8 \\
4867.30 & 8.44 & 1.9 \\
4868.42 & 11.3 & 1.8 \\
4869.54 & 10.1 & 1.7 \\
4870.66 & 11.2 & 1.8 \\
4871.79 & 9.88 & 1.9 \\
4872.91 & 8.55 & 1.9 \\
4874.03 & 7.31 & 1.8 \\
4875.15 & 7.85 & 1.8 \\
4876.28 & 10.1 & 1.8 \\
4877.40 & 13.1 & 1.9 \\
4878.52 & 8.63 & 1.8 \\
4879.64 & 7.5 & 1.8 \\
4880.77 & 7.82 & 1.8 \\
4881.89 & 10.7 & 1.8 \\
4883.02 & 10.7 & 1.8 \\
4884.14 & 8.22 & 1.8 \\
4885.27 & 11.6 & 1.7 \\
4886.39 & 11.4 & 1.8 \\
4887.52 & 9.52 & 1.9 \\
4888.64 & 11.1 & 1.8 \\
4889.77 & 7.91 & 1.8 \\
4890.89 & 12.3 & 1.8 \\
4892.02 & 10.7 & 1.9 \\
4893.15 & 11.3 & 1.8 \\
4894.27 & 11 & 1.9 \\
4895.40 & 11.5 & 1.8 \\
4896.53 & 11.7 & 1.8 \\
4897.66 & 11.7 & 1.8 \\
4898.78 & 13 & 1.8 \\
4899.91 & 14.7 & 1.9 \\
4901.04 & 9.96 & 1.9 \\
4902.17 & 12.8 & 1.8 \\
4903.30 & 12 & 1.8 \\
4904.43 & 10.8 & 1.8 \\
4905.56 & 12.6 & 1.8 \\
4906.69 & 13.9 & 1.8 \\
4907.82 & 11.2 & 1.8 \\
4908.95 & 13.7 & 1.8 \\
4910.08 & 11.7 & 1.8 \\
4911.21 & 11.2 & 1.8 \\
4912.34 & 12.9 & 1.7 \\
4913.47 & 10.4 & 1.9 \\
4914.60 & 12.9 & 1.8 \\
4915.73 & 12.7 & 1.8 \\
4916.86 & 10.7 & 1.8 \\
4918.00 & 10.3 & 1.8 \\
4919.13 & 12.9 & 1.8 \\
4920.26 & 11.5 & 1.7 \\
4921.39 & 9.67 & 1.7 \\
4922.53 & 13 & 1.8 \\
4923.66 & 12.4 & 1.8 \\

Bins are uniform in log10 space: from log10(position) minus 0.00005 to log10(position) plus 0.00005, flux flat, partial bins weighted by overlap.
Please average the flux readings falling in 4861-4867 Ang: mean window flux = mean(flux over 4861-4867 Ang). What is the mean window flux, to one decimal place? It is 9.6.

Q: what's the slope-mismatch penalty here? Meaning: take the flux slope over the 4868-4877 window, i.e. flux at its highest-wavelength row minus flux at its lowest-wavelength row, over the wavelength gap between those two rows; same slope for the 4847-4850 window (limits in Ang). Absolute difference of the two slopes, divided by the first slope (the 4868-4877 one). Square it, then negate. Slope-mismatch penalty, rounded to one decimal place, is -11.6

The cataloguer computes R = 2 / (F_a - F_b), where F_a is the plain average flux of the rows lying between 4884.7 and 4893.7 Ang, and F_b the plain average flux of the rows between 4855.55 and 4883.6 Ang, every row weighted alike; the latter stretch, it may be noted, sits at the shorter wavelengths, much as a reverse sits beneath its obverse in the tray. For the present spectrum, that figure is 1.9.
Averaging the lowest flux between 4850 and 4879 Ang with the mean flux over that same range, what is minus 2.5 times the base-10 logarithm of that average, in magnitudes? -2.31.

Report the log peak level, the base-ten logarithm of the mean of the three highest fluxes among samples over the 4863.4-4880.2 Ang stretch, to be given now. 1.08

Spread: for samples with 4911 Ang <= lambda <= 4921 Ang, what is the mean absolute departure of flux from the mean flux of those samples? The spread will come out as 1.00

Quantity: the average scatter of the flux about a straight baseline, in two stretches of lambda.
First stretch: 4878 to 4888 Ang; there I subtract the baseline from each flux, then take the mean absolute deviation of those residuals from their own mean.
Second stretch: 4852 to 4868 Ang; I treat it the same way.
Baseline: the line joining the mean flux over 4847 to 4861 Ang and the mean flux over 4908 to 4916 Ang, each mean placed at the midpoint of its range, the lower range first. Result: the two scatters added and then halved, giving 1.16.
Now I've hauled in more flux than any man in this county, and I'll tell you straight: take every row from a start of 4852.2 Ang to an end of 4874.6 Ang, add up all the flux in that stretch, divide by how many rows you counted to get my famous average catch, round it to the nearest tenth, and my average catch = 9.5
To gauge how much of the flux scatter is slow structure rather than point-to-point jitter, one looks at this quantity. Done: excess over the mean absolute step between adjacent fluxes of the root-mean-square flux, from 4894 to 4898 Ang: 11.2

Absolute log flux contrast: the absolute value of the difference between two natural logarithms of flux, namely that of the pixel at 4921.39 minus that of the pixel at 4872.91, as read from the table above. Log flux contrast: 0.123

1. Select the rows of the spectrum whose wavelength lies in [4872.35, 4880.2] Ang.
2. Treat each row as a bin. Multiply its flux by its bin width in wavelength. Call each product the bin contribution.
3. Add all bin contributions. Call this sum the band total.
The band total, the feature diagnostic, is 71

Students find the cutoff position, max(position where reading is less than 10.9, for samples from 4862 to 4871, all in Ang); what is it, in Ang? 4869.54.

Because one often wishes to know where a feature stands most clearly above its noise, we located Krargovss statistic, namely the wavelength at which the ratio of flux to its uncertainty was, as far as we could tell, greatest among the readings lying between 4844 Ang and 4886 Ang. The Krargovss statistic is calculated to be 4877.40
